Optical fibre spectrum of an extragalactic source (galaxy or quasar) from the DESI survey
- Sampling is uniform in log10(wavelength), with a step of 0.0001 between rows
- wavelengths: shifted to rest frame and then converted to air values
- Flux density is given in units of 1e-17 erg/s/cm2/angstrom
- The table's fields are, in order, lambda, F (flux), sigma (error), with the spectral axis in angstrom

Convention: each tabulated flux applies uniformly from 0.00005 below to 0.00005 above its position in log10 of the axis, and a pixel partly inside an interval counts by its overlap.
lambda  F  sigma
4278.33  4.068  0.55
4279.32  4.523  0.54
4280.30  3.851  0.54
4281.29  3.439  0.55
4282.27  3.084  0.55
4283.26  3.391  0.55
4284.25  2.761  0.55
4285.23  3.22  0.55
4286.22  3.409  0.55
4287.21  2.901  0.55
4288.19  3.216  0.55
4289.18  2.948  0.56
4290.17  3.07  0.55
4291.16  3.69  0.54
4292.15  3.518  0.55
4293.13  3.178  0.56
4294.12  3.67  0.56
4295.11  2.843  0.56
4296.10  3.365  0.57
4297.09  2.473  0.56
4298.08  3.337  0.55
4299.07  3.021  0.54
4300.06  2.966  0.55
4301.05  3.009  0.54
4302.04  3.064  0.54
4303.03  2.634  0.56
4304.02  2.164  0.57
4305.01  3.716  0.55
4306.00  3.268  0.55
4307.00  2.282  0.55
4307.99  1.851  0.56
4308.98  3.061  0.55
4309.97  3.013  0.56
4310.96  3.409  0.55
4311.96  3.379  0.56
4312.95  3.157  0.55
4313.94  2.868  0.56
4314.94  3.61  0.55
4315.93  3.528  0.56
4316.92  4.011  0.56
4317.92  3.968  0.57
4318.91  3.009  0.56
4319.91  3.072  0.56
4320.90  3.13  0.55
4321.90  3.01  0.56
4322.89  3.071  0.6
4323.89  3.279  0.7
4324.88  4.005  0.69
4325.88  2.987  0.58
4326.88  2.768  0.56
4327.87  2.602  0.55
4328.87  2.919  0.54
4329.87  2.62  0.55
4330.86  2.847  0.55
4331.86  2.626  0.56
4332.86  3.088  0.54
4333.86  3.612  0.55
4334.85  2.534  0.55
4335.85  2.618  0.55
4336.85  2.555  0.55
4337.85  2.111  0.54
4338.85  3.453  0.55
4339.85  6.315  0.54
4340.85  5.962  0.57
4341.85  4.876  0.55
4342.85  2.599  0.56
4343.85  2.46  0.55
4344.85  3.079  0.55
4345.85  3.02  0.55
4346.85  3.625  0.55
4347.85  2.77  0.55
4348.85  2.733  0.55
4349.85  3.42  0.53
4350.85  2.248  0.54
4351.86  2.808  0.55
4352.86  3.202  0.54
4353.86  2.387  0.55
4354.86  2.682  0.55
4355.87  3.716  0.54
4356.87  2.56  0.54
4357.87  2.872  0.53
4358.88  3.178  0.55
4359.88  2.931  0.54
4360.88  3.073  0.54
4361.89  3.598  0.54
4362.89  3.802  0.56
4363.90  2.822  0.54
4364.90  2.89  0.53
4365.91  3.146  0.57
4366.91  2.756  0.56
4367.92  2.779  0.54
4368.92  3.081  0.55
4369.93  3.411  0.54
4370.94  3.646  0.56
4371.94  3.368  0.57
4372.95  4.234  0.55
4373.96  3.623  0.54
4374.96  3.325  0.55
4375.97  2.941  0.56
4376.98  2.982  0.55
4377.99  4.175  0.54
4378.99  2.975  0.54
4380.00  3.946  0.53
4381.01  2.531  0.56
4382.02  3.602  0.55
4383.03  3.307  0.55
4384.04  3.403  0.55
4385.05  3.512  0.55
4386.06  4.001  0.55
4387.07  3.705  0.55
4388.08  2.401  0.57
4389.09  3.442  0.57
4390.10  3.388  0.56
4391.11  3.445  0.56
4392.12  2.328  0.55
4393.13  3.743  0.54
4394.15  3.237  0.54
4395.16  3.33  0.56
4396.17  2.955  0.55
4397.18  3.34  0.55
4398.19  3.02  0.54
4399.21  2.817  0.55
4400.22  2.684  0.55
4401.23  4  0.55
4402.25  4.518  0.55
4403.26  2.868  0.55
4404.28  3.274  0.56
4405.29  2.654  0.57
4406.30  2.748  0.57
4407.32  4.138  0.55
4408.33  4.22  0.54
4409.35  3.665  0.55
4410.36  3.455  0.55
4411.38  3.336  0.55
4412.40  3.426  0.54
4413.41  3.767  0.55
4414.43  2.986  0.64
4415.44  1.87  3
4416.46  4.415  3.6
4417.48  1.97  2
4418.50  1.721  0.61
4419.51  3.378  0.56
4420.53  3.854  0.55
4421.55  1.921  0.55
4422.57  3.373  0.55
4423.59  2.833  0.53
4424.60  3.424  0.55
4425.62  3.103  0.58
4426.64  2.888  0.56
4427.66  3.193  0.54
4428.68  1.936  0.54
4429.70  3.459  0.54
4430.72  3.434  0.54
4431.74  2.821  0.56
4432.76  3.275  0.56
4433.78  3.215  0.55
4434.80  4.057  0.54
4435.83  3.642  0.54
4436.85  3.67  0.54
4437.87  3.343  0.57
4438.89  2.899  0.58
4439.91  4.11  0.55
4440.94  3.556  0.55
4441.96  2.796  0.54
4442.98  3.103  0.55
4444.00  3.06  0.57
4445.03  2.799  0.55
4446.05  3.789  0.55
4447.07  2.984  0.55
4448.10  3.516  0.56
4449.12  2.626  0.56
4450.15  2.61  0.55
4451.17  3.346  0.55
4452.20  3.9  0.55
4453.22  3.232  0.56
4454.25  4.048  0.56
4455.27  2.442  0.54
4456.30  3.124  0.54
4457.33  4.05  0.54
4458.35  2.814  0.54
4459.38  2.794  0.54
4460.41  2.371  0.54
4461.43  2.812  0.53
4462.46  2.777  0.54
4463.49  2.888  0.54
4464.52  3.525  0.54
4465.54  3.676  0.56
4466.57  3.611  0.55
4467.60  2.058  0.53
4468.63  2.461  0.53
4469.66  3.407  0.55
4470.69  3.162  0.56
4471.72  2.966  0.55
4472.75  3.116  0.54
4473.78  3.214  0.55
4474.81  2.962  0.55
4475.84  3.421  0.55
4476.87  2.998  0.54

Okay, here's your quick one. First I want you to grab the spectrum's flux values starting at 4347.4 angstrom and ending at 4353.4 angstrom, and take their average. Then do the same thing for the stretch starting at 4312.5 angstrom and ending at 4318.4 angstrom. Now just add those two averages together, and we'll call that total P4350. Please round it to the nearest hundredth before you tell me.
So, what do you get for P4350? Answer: 6.39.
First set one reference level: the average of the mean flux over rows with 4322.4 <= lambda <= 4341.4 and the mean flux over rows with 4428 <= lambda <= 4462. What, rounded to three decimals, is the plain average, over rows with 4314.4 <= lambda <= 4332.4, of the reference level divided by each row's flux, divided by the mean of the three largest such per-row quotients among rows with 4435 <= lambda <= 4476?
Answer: 0.732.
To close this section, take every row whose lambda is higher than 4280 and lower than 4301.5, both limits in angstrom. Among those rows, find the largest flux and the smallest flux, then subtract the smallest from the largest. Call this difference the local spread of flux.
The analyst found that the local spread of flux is 1.4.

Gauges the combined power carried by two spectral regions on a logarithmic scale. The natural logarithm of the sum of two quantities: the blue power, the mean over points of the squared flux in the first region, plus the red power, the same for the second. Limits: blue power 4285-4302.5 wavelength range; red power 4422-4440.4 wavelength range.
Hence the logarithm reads 3.04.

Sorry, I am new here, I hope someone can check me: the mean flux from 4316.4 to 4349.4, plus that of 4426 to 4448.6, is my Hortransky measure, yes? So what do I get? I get 6.50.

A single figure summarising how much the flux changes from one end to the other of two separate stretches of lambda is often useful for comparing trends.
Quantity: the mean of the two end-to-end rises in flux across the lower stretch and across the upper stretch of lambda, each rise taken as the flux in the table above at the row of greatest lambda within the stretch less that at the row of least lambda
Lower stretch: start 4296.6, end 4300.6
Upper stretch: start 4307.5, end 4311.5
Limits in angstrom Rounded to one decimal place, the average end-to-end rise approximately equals 1.0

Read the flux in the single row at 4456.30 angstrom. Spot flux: 3.124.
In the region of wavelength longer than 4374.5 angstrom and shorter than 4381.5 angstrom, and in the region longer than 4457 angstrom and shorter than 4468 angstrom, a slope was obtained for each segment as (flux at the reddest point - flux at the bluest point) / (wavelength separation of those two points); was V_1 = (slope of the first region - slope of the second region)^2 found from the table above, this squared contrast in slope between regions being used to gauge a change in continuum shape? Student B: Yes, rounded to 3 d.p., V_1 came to 0.004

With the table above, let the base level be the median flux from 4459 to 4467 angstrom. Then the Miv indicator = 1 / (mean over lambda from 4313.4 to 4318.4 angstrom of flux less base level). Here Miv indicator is 1.3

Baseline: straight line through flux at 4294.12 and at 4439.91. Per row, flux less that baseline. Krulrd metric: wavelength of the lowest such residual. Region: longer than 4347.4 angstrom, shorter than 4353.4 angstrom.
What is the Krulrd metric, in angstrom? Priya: 4350.85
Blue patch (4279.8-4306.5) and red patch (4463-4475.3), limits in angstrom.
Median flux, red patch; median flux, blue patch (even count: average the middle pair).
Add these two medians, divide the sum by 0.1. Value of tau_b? 63.2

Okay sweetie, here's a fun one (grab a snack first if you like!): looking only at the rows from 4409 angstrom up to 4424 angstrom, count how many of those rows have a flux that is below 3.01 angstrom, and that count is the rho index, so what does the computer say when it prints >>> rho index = 6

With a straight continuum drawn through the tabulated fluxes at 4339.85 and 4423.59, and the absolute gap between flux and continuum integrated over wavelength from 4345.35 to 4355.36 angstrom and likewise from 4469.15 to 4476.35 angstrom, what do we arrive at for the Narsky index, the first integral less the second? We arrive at 13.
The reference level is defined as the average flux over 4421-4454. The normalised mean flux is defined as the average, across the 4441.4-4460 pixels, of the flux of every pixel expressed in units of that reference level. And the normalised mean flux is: 0.99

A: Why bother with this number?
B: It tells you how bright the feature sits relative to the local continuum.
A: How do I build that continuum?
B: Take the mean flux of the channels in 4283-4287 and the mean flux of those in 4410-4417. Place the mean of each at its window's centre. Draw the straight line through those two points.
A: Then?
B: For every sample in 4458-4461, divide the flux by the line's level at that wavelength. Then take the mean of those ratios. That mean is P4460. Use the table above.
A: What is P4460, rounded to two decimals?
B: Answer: 0.79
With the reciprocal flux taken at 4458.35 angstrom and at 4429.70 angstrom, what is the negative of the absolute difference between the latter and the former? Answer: -0.07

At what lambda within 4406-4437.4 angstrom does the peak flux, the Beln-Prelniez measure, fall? 4416.46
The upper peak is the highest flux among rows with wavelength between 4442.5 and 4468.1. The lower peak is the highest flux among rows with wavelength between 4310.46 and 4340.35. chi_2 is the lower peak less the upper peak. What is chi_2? 2.3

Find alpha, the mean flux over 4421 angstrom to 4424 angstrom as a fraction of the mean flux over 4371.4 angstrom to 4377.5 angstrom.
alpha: 0.79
